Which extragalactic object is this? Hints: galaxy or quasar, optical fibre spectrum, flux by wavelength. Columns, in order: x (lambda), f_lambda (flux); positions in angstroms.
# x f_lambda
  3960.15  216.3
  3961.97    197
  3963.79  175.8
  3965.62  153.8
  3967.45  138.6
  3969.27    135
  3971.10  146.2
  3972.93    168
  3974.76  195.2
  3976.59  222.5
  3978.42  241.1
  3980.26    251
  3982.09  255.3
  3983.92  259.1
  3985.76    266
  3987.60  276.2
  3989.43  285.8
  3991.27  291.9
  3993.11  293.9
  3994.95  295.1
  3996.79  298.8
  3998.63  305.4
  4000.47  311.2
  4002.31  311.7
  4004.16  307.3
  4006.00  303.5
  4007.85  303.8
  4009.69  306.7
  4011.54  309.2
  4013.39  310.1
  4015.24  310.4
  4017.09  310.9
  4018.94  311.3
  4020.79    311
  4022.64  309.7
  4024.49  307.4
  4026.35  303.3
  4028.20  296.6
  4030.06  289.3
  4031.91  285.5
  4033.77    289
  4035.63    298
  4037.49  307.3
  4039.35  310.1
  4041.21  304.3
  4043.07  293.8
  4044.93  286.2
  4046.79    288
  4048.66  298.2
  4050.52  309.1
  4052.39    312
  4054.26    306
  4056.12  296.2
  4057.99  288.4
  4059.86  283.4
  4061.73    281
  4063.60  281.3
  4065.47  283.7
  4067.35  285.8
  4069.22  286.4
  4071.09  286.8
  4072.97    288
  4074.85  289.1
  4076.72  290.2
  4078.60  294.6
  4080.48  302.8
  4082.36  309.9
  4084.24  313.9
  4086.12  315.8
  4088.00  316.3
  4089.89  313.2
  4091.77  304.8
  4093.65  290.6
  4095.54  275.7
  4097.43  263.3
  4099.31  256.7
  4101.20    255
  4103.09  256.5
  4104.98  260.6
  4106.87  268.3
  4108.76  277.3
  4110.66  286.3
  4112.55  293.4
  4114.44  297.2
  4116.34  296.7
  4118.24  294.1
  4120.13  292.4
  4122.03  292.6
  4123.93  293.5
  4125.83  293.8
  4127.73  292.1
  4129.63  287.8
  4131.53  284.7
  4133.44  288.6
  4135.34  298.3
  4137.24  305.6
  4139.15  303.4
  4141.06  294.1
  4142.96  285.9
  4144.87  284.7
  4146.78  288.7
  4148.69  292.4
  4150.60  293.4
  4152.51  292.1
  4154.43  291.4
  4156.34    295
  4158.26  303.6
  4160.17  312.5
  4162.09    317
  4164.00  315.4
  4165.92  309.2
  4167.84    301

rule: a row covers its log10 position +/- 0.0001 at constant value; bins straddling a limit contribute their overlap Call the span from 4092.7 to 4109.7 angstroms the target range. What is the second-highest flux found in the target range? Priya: 277.3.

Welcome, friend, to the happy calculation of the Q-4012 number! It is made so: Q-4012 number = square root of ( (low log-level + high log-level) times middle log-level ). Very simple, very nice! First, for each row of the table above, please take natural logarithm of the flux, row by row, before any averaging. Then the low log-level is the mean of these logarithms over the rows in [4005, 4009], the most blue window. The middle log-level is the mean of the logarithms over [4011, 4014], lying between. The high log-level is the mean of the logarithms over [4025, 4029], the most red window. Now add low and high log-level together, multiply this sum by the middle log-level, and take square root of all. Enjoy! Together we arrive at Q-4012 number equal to 8.09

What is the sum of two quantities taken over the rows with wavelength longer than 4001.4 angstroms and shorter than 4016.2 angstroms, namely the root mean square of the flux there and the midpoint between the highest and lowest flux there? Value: 615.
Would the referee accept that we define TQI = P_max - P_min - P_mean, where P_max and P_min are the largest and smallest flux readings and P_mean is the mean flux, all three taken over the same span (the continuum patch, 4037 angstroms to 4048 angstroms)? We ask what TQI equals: -274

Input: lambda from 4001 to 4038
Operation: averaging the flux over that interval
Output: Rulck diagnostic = 304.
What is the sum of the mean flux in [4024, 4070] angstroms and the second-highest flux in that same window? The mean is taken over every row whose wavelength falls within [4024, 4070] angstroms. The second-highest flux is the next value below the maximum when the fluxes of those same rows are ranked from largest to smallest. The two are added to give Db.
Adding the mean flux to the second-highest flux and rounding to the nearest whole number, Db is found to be 605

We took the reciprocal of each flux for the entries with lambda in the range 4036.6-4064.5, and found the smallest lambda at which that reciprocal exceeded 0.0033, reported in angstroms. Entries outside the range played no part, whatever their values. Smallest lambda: 4043.07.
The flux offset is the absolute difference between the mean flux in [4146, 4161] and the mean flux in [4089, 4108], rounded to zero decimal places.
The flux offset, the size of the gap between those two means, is 22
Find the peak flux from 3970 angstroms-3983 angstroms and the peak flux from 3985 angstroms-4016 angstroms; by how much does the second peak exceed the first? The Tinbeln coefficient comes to 56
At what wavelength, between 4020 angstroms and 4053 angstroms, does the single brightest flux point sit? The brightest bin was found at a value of 4052.39 angstroms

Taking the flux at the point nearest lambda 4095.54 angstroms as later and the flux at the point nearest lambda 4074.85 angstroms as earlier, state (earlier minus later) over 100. 0.1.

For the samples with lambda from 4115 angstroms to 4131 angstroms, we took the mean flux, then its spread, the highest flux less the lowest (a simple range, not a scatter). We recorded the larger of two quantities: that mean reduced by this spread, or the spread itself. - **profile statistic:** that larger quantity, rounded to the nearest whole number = 284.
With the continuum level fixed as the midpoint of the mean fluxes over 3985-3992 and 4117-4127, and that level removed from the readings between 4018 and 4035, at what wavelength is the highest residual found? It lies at 4018.94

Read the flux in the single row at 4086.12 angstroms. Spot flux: 315.8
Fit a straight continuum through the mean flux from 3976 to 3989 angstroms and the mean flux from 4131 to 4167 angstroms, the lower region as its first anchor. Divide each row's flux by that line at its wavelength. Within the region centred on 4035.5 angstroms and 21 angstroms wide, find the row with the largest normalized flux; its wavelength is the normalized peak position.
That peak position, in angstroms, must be 4039.35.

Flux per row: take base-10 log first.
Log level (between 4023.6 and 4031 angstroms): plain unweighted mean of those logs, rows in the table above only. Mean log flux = 2.48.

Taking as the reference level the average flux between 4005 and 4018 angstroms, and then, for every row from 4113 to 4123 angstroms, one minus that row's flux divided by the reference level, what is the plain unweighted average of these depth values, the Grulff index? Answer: 0.043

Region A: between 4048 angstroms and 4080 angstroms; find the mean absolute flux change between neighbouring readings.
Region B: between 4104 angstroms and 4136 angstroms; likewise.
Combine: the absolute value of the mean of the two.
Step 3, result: 3.9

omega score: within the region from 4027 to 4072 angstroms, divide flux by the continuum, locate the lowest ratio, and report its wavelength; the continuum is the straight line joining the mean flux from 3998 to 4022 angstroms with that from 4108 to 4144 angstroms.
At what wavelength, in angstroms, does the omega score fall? 4061.73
